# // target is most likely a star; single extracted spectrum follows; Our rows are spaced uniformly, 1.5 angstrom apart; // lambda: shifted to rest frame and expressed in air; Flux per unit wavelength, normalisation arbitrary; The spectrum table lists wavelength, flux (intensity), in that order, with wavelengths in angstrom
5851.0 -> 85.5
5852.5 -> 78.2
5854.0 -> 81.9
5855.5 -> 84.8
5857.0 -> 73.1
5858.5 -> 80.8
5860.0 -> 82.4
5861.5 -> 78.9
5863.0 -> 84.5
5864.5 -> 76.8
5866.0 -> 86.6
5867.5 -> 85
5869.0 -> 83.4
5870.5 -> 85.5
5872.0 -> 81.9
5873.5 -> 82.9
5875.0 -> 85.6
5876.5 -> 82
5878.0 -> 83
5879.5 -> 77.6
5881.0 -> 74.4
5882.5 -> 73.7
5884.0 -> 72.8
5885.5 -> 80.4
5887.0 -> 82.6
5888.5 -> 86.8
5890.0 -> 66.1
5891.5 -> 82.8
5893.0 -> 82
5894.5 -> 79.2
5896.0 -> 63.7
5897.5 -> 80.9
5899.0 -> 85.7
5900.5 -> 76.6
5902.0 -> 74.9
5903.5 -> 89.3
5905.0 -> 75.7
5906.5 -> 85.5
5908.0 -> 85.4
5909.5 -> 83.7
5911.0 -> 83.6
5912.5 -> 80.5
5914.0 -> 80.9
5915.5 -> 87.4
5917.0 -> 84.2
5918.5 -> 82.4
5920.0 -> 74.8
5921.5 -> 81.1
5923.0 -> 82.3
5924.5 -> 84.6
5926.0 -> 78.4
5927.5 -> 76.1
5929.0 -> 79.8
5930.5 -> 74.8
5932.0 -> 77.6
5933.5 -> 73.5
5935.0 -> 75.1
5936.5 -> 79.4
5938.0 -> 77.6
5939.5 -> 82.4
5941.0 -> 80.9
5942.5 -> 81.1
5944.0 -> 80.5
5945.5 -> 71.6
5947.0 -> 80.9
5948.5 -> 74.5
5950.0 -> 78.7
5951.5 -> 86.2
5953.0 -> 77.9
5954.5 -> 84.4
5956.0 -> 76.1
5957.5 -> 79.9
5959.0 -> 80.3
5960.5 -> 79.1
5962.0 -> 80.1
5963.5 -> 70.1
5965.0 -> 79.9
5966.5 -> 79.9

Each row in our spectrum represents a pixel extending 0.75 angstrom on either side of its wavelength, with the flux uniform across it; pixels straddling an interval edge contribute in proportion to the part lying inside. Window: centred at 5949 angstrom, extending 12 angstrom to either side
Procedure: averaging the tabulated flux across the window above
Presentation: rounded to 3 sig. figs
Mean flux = 79.5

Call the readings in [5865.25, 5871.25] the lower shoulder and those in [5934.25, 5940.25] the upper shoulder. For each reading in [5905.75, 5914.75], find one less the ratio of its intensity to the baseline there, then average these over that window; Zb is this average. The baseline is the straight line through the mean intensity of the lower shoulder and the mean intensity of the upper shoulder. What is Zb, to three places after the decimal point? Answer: -0.026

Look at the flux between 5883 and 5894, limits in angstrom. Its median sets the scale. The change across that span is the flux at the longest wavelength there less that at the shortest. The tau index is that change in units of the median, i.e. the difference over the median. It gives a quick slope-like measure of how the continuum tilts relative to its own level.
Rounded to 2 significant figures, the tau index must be 0.11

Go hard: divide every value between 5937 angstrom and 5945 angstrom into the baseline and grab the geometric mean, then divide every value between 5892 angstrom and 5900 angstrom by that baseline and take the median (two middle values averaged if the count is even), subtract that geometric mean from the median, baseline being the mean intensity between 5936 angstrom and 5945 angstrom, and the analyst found 0.01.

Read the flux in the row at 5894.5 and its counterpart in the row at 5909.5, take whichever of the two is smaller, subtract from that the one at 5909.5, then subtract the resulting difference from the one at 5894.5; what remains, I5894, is 84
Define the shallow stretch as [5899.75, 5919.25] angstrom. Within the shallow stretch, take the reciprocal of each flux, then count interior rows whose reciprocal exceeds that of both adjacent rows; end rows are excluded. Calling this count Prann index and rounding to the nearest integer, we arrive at 3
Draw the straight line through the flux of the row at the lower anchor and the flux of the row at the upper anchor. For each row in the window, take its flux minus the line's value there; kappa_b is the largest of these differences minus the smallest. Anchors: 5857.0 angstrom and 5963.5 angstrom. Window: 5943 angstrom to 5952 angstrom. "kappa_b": 15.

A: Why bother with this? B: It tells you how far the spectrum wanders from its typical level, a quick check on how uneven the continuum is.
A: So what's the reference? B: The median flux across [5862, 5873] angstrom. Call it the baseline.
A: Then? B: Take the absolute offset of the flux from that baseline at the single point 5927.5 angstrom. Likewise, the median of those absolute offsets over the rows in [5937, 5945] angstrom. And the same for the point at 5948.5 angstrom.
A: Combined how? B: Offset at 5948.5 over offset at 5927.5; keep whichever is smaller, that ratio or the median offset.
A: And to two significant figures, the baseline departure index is 1.2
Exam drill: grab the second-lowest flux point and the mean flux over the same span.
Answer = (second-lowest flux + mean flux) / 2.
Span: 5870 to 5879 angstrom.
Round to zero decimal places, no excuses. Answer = 83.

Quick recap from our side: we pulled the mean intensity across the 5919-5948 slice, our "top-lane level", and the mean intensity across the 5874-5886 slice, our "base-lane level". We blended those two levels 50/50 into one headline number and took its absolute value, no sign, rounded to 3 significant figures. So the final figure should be 78.6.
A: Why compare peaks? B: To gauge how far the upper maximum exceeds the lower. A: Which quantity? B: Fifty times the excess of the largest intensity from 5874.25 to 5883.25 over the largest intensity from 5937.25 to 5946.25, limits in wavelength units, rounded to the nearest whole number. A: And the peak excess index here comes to 160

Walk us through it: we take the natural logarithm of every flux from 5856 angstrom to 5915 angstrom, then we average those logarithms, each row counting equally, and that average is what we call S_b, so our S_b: 4.39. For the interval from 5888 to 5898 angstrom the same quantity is 4.34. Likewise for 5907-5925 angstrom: 4.41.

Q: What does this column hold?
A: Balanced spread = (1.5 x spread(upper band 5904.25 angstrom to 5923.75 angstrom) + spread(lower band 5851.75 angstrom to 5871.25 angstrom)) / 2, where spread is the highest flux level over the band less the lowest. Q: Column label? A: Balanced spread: 16.2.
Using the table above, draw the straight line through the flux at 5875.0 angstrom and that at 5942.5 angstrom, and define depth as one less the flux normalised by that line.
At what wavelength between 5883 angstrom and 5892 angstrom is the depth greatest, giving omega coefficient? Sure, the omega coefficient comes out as 5890.0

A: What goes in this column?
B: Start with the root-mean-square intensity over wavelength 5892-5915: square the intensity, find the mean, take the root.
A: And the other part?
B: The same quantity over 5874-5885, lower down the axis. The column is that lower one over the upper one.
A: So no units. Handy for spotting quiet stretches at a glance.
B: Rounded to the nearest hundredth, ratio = 0.97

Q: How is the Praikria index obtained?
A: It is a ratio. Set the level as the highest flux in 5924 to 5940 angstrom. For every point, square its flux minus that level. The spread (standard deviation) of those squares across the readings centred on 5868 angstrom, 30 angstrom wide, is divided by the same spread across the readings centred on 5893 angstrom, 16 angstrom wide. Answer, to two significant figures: 0.28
